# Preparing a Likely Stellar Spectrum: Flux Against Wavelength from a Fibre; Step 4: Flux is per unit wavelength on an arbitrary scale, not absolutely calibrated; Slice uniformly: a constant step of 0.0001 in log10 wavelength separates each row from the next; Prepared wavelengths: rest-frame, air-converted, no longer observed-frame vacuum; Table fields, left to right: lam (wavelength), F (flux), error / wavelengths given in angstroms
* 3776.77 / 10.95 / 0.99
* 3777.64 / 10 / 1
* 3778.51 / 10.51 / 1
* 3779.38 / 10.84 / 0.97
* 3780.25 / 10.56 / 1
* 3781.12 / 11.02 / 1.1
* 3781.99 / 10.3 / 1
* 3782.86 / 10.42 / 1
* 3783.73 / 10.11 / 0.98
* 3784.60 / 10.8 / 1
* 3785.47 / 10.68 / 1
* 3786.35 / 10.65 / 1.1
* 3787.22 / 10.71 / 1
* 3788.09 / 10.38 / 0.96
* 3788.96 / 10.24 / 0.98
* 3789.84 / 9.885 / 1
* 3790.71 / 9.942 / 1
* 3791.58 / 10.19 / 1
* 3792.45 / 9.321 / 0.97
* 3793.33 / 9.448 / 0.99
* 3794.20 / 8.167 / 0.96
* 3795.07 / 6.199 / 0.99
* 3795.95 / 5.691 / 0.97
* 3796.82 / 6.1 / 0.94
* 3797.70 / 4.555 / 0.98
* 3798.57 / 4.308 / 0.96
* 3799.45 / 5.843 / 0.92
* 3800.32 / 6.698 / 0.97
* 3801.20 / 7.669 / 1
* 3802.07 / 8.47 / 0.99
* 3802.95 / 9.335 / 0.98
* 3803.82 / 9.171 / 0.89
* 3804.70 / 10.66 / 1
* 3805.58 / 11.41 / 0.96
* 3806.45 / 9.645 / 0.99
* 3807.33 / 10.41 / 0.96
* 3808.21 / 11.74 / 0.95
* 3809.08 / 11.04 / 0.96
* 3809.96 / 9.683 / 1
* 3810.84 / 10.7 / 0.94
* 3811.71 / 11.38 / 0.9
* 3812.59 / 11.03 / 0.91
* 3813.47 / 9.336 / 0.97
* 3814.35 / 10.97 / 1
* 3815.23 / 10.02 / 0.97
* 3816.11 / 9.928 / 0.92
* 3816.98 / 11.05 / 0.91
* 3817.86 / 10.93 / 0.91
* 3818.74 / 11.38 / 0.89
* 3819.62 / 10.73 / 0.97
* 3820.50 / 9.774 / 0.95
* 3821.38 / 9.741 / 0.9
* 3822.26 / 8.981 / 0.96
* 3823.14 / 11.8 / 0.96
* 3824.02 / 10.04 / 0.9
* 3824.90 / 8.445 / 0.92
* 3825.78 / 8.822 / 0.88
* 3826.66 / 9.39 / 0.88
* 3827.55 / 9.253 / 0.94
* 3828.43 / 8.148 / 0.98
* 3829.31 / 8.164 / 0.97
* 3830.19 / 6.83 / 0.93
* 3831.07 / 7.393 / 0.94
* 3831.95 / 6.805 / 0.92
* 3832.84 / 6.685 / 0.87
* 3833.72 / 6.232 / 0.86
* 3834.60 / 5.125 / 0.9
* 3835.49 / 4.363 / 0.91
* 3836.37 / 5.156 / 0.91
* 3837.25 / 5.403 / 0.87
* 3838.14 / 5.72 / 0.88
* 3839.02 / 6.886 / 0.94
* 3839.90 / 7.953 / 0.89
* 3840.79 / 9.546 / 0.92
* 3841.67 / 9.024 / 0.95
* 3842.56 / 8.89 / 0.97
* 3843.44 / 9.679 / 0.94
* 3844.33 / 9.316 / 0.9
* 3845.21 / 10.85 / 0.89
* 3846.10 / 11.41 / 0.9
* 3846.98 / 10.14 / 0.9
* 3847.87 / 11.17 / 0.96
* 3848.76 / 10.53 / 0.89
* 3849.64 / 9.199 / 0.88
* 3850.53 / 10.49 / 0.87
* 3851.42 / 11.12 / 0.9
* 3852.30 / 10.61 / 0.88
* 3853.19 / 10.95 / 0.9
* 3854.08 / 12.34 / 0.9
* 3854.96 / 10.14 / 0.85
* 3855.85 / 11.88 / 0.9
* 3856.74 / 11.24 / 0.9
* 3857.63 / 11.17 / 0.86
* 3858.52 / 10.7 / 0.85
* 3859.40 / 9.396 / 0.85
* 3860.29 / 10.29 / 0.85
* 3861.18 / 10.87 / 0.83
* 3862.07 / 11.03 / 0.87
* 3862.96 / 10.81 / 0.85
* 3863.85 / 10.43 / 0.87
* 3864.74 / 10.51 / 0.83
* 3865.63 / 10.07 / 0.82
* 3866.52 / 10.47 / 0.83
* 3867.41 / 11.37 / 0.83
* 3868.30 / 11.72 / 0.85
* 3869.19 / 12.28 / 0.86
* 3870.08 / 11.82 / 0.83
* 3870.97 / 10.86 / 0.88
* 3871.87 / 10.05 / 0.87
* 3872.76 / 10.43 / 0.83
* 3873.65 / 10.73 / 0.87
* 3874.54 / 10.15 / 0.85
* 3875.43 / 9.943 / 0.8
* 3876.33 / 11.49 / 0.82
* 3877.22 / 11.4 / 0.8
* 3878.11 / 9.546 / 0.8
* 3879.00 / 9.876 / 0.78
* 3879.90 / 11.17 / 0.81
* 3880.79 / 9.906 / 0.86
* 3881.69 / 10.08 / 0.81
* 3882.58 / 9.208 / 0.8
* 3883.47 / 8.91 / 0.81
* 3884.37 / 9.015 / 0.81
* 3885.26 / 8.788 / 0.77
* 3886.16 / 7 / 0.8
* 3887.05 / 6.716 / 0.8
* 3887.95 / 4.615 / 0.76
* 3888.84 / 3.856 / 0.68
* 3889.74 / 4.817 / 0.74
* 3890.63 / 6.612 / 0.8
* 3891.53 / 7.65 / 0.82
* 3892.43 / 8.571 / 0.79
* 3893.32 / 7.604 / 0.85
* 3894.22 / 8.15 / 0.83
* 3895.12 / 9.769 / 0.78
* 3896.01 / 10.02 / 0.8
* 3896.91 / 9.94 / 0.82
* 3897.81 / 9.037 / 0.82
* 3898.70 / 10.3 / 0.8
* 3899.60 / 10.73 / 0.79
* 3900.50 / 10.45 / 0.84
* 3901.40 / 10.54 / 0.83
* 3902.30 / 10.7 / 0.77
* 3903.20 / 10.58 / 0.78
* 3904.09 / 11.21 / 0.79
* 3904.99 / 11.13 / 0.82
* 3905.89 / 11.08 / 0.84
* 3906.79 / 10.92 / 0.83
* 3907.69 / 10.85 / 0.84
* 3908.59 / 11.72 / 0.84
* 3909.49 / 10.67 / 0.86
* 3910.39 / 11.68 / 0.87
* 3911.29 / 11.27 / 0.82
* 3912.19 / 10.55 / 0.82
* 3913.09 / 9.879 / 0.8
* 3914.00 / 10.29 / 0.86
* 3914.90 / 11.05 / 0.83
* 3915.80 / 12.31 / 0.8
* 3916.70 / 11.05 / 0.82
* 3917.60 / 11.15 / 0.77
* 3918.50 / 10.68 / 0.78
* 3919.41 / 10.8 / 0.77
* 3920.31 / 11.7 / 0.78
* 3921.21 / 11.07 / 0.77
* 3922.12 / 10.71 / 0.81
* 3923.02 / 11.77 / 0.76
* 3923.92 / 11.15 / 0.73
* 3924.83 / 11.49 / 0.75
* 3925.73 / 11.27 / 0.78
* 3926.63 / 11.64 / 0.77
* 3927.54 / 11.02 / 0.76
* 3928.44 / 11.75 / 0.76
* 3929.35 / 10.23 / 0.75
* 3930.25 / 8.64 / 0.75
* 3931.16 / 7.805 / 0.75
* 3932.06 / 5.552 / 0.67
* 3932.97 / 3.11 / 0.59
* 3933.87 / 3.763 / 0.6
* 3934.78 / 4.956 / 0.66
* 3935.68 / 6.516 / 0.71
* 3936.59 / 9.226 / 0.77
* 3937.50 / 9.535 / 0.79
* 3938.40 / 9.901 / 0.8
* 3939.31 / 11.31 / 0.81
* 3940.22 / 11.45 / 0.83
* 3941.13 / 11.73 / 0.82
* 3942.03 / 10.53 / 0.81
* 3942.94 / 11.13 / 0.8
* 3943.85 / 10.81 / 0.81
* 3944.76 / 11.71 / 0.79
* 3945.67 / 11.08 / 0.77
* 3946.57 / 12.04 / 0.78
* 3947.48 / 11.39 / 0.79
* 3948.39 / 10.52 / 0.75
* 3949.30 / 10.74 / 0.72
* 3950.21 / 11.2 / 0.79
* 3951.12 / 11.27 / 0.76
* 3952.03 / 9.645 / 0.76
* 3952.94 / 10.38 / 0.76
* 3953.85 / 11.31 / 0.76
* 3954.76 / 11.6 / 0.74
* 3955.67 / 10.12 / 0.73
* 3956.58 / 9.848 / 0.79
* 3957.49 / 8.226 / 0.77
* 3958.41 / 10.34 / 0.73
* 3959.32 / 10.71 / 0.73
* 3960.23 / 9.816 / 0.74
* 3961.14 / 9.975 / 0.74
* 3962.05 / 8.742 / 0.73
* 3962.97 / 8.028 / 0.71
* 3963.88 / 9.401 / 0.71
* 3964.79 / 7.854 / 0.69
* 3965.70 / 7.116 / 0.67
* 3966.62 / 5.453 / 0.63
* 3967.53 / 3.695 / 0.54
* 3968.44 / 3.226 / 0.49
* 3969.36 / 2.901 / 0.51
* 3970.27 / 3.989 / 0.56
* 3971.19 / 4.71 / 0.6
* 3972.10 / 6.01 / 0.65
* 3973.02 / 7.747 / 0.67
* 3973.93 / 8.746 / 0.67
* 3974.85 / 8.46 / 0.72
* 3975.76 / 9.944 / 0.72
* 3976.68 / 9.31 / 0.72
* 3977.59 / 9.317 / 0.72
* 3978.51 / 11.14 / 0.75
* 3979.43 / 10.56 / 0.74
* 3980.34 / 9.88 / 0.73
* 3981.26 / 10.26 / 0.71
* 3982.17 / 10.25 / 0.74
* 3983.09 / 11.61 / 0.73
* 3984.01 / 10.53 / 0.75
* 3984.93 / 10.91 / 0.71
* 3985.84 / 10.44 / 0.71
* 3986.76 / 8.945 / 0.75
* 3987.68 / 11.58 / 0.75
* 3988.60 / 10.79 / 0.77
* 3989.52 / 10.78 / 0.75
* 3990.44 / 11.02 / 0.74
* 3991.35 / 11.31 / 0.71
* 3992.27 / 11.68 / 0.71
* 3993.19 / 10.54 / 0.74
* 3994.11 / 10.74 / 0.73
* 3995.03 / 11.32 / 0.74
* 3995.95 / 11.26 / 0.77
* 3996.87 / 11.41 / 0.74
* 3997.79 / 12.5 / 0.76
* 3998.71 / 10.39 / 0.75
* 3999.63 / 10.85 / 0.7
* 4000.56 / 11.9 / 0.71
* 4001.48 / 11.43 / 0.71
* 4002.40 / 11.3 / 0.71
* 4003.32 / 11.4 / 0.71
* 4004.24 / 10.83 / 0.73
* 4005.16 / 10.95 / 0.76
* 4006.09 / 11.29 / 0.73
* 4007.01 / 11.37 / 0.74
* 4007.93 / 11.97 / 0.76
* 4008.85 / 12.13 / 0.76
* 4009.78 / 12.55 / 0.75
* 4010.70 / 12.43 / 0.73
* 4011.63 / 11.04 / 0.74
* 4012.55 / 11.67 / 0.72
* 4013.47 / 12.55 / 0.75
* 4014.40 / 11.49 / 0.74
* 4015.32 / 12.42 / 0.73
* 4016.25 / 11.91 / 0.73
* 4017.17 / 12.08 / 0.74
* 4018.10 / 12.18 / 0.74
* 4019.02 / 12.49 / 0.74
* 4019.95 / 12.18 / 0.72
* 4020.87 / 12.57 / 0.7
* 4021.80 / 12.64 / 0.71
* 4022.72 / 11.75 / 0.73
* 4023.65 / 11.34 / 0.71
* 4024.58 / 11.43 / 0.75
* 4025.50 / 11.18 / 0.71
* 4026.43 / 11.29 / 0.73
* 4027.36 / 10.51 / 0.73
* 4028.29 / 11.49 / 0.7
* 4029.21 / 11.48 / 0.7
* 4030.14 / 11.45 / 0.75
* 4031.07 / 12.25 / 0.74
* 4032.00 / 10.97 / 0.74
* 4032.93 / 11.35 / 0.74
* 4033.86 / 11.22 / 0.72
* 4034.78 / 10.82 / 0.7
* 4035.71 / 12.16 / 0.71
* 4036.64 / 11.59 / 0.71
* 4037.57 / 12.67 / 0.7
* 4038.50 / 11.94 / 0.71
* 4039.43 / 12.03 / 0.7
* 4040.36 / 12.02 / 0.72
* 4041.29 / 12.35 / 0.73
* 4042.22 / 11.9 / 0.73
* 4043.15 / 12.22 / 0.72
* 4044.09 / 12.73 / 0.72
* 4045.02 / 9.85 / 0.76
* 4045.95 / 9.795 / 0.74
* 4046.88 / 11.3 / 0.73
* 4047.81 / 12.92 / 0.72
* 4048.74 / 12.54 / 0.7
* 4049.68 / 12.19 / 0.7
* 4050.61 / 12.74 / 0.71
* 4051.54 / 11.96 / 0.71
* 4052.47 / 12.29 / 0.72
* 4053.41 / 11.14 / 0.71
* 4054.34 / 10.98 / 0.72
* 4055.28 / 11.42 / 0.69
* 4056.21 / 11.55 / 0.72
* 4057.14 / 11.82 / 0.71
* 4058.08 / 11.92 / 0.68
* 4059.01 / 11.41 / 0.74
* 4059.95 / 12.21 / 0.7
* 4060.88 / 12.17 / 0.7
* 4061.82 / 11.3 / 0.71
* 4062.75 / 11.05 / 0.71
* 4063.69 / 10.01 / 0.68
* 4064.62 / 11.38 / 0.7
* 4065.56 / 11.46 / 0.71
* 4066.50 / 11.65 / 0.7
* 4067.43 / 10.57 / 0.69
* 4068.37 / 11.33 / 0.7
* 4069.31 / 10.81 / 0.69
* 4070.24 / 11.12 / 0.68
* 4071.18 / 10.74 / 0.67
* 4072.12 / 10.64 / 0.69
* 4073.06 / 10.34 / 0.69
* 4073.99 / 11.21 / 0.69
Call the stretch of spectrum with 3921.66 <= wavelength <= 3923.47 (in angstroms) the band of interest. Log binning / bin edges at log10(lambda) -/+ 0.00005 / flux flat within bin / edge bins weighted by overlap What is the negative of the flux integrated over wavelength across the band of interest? -20.3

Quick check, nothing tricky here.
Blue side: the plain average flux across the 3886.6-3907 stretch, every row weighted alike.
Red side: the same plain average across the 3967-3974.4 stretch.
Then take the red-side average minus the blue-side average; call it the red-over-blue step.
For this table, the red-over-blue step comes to -3.8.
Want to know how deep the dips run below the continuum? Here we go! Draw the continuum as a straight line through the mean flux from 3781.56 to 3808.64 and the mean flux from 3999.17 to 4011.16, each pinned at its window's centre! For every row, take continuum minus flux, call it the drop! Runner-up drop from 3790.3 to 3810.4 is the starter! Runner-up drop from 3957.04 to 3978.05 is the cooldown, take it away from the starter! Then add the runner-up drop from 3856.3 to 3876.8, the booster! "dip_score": -3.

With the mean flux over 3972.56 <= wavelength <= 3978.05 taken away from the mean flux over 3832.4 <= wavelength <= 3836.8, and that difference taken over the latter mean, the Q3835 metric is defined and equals -0.6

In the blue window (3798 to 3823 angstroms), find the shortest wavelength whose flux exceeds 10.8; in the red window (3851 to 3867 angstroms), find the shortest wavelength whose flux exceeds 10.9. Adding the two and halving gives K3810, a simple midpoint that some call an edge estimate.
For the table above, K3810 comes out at 3828.5 angstroms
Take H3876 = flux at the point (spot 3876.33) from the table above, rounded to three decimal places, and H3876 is 11.490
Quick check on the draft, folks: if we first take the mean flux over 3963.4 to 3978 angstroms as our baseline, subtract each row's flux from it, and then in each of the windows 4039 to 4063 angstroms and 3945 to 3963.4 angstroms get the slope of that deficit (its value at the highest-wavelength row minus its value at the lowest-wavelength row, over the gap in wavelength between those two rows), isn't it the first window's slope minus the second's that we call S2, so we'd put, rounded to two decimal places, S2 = -0.13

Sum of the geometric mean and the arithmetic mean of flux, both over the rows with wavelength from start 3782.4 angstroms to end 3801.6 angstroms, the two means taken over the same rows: 17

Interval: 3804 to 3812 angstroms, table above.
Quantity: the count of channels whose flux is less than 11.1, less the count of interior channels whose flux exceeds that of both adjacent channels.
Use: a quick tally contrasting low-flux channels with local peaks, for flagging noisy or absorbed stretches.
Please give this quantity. 4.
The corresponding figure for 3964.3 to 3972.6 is 9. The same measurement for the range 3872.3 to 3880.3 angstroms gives 4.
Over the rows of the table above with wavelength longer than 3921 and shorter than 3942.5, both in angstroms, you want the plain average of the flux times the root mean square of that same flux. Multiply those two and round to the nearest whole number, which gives 92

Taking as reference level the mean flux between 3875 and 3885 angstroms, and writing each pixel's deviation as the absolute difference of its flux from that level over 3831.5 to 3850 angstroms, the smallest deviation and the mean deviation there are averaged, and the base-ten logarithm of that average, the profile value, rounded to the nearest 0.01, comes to 0.08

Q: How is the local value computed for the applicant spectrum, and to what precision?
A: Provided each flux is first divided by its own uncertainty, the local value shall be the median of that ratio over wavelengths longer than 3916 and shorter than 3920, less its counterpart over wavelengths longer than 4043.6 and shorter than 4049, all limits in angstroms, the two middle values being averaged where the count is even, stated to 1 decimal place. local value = -2.7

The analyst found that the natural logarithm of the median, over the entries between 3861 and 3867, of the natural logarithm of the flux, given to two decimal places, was 0.86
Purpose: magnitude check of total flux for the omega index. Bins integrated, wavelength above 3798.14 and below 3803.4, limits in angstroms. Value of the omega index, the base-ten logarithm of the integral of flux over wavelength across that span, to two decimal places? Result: 1.57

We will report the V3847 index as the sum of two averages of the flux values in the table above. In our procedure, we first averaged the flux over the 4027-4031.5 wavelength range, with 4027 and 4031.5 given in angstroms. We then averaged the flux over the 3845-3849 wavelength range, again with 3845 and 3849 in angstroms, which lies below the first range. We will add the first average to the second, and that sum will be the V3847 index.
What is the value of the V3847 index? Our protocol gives 22.3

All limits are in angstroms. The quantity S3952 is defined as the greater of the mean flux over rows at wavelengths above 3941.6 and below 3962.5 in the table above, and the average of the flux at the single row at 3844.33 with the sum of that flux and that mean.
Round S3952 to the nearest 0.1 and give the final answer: 14.6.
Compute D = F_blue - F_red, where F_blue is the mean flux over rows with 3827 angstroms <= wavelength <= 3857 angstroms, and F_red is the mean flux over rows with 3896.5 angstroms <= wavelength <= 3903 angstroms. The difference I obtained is -1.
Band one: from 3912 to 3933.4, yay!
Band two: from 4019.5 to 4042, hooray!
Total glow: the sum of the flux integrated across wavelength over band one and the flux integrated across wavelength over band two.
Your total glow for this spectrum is 483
